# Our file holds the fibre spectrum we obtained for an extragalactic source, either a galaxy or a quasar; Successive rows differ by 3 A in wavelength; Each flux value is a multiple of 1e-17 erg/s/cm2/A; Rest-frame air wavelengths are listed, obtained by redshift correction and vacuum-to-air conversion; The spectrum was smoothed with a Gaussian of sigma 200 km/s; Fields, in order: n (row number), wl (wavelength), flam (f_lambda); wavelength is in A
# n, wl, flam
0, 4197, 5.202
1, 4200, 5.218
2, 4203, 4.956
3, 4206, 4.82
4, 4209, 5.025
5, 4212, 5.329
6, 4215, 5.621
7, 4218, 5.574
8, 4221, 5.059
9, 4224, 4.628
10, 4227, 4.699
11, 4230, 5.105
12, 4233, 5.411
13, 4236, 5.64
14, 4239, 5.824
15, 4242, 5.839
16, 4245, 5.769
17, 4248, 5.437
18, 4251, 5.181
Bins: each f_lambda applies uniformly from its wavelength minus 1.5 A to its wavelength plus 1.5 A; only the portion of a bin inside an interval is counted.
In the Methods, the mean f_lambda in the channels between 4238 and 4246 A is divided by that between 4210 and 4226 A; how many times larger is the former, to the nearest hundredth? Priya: 1.11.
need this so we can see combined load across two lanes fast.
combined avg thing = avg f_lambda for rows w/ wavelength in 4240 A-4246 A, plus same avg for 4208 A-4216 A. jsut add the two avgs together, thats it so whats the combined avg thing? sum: 11.1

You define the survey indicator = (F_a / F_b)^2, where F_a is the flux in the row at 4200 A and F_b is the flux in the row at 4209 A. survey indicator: 1.08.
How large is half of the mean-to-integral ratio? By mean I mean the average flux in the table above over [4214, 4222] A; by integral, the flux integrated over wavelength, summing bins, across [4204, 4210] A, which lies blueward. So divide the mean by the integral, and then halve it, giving 0.092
